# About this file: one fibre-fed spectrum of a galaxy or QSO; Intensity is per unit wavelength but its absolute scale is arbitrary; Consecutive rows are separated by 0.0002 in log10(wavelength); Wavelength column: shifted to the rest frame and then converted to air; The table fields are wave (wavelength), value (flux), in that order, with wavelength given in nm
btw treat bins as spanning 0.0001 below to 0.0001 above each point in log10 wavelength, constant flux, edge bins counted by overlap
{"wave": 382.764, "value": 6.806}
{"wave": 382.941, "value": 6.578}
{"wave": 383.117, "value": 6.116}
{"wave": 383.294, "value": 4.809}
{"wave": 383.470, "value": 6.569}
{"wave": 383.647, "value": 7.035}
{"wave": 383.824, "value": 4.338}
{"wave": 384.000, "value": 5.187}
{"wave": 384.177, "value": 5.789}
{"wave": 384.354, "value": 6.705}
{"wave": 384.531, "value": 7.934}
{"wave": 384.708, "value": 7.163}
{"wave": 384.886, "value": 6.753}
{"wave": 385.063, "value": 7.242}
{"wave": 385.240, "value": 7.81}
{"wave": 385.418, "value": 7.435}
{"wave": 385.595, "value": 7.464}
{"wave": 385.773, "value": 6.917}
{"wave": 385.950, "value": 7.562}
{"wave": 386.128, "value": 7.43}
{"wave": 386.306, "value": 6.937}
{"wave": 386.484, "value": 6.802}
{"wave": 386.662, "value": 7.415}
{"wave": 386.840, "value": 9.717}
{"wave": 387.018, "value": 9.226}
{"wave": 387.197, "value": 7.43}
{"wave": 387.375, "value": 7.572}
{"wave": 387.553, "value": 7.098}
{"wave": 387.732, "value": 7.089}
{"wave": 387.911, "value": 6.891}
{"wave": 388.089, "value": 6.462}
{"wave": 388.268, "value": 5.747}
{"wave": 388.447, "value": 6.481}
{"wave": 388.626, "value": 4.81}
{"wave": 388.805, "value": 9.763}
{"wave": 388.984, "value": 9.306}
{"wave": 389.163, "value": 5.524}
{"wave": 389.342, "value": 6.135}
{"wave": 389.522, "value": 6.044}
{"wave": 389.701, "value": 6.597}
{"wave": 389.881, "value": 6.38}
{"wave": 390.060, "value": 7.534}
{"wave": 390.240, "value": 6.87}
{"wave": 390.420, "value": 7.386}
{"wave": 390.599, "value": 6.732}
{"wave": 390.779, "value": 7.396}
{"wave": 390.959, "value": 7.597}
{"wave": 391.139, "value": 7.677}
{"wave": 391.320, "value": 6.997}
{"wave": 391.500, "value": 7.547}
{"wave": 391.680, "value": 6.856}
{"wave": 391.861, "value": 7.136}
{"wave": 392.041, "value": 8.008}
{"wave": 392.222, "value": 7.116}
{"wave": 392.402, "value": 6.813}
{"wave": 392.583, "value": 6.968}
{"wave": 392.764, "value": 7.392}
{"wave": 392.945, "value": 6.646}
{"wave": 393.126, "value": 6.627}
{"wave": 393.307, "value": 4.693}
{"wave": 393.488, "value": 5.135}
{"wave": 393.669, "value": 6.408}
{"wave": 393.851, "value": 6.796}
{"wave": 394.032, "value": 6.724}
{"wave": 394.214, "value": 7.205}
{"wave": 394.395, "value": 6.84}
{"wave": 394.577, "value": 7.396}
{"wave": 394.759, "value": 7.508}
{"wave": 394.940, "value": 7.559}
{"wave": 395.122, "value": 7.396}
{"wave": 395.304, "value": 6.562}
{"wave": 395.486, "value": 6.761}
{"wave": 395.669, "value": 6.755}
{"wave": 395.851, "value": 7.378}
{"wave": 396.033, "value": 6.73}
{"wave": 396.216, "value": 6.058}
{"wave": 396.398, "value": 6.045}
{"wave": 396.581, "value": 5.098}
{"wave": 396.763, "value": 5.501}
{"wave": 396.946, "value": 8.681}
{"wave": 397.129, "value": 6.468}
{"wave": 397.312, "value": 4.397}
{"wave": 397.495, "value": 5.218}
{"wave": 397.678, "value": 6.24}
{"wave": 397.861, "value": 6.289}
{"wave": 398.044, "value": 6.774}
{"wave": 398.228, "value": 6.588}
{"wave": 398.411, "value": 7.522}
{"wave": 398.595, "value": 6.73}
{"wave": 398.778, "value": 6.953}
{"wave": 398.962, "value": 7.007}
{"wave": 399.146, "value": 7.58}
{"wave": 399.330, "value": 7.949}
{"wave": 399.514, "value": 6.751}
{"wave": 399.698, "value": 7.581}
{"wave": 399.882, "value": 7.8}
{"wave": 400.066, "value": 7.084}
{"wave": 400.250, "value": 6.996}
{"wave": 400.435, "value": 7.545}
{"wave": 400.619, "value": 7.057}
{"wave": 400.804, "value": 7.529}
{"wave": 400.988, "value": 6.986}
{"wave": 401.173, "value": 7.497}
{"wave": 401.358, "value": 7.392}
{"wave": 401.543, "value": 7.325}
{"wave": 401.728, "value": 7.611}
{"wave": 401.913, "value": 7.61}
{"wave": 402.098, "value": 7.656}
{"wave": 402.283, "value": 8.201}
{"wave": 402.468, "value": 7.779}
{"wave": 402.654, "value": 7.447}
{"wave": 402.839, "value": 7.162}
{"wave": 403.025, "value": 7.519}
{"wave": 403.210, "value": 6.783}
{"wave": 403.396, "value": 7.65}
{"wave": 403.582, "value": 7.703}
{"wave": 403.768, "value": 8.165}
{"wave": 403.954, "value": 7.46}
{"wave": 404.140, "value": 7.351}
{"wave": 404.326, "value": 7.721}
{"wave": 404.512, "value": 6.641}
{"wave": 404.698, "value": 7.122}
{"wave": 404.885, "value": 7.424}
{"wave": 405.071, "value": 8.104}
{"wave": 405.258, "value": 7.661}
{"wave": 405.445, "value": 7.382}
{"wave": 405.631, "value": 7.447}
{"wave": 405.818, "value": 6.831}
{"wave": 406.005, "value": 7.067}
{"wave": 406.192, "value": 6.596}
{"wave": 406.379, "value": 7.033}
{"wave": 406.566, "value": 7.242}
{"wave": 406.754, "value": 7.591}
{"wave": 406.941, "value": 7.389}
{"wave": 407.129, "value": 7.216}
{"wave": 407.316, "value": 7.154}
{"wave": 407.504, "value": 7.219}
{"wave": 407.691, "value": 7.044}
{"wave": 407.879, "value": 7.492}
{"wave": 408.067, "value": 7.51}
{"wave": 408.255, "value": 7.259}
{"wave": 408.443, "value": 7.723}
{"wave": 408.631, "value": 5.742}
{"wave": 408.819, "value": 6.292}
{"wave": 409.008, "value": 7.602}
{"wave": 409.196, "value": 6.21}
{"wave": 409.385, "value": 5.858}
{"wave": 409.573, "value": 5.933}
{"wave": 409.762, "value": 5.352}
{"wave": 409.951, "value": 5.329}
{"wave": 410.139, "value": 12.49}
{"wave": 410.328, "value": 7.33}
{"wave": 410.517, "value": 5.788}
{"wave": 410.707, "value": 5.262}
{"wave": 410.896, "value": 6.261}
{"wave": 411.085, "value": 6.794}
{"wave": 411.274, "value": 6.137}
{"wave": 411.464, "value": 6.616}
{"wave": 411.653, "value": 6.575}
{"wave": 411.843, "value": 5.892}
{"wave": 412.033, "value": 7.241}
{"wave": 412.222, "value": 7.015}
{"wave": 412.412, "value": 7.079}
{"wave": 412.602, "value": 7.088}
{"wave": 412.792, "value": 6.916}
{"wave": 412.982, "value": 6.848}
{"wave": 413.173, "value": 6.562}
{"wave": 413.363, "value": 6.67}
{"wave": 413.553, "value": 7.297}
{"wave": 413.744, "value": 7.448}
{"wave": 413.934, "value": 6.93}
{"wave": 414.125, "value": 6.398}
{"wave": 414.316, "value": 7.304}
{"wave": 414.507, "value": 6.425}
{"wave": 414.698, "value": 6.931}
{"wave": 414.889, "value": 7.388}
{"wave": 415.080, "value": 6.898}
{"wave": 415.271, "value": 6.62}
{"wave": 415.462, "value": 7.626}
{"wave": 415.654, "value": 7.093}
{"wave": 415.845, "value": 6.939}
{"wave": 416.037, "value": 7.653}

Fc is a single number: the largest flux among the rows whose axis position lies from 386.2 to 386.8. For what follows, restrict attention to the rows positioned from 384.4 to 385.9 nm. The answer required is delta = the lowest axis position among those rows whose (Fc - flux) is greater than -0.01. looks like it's 384.708 nm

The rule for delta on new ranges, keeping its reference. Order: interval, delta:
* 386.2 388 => 386.306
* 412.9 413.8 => 412.982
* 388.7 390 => 389.163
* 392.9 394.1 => 392.945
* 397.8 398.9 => 397.861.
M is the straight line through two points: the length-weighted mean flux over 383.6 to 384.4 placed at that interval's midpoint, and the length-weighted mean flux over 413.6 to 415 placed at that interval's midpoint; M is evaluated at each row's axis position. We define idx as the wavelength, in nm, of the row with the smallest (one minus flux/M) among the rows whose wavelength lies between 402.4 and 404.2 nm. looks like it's 403.768 nm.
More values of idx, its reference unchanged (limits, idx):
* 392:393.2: 392.041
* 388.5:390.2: 388.805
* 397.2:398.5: 398.411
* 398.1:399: 398.411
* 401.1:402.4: 402.283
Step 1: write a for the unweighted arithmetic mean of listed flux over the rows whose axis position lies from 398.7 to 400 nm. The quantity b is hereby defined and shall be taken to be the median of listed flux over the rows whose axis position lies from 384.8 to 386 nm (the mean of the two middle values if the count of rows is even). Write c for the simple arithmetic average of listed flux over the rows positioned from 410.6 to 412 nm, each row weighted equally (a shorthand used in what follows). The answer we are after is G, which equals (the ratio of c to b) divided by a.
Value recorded 0.113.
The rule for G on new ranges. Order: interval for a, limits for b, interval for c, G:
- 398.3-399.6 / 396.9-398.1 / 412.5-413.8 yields 0.154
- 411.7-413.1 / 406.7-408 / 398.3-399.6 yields 0.145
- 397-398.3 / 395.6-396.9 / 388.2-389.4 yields 0.188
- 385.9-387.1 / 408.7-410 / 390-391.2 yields 0.157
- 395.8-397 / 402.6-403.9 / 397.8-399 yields 0.140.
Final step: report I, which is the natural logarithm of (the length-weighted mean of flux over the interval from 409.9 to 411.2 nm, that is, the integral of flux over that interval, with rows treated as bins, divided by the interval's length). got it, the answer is 1.96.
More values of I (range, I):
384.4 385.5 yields 2.00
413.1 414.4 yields 1.94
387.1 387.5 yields 2.01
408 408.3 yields 2.00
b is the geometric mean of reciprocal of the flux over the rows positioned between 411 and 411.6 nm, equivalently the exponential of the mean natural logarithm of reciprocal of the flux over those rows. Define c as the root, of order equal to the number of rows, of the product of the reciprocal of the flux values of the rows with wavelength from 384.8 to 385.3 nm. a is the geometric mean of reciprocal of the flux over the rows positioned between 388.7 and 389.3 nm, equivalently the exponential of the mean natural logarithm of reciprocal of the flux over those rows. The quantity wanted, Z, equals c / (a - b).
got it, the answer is -5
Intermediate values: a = 0.126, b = 0.154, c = 0.138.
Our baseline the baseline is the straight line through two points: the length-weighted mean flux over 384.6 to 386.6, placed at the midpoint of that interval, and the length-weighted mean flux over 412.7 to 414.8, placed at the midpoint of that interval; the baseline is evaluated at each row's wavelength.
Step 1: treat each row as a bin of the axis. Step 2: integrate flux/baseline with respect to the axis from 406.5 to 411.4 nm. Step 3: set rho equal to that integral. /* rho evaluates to 4.86 nm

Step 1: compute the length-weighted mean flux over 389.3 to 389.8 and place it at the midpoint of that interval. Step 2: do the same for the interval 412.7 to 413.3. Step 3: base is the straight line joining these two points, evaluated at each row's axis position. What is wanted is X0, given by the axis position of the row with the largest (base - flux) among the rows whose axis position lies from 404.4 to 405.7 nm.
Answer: 404.512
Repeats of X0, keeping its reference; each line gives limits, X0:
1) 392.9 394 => 393.307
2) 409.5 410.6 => 409.951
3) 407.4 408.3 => 407.691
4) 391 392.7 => 392.402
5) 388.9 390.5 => 389.163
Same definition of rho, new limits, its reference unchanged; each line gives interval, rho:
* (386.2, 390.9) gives 4.65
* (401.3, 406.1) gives 5.12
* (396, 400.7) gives 4.46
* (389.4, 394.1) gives 4.49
